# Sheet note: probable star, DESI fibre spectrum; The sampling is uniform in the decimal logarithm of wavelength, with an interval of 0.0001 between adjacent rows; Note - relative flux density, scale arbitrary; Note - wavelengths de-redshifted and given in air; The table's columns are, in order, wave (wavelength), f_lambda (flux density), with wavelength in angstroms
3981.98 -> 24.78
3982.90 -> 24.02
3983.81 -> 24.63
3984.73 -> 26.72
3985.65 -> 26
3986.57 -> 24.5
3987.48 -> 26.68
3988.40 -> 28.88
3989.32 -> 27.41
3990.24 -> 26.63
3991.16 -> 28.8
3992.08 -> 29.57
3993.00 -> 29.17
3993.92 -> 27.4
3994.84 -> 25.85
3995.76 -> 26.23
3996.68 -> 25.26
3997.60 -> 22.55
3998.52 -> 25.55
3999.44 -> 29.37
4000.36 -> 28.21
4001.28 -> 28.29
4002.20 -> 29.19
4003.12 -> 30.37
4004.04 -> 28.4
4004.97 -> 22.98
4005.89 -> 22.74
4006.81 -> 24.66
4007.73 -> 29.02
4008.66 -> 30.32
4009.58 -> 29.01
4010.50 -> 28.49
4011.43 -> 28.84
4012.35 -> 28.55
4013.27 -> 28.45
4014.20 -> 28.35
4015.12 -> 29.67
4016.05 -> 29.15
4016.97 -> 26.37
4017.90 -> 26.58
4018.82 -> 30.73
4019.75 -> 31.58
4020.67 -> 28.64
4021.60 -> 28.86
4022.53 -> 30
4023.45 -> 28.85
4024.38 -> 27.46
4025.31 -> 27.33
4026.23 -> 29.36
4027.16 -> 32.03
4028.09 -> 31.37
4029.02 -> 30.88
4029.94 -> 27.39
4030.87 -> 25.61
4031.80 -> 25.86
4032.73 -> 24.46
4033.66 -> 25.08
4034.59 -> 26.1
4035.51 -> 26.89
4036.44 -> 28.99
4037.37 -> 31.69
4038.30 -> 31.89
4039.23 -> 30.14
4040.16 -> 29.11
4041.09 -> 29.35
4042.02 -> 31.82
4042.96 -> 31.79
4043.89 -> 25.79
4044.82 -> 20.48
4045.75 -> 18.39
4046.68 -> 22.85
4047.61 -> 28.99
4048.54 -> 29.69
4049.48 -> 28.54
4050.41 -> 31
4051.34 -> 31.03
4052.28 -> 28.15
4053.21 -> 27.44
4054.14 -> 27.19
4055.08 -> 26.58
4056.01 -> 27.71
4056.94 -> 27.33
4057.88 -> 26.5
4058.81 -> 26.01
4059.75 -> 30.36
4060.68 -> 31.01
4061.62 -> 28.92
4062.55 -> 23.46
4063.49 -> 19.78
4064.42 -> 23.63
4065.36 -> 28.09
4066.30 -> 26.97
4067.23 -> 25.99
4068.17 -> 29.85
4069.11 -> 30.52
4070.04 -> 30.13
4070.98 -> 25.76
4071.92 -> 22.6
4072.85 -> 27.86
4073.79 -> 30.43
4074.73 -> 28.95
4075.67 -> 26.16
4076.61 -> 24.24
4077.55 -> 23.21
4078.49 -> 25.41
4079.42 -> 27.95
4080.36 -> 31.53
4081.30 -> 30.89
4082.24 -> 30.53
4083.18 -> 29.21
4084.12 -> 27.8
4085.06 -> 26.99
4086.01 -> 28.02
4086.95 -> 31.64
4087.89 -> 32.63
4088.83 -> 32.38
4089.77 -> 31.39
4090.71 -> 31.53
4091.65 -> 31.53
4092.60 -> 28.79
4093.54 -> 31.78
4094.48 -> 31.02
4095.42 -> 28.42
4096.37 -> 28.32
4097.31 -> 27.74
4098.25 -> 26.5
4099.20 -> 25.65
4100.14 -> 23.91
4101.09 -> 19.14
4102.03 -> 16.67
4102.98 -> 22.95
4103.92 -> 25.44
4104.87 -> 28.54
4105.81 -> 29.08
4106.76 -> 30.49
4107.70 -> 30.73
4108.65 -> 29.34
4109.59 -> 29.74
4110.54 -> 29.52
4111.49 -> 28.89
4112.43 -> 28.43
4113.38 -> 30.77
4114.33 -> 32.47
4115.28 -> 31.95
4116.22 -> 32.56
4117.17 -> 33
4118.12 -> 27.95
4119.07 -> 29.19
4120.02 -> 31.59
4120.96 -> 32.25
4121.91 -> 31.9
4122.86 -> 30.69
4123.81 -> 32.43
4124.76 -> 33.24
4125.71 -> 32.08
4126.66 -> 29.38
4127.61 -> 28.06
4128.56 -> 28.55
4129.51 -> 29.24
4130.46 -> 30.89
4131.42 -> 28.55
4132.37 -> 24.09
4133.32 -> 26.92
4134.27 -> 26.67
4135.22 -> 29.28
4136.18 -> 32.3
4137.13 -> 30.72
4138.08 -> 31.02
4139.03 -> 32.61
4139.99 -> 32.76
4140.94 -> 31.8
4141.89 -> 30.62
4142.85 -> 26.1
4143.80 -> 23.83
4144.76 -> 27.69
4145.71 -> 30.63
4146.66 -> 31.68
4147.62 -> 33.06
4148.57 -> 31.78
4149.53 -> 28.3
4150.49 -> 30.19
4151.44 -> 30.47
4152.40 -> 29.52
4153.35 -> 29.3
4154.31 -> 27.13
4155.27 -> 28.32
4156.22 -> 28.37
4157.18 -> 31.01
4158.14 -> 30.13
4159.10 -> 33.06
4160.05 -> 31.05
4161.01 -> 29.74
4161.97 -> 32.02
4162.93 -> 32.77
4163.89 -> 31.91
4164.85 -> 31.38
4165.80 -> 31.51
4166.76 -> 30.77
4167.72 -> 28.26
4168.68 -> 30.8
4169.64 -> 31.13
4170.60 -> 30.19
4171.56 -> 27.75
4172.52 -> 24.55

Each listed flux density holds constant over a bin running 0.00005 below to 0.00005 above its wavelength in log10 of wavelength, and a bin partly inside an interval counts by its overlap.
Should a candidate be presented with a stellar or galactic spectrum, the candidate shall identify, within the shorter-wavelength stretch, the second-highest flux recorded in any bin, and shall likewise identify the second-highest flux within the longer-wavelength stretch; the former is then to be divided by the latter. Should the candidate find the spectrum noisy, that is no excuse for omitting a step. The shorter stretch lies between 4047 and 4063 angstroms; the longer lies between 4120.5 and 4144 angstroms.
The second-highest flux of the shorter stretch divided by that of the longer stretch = 0.95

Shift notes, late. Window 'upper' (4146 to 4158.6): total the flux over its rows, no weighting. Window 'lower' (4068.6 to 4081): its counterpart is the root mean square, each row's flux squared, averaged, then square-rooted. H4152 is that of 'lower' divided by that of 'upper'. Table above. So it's 0.070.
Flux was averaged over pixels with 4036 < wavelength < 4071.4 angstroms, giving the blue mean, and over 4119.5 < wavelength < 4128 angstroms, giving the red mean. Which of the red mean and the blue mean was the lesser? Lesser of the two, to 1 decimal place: 27.7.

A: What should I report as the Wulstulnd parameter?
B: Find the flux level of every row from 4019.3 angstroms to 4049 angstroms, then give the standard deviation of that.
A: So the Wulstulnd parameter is 3.3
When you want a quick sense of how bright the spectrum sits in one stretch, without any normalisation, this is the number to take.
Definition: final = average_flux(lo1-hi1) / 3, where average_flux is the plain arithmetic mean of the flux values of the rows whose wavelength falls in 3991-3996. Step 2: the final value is 9.3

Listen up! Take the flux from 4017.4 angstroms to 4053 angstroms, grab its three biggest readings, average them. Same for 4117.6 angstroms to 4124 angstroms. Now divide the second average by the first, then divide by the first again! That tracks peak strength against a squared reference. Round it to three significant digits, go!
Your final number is 0.0316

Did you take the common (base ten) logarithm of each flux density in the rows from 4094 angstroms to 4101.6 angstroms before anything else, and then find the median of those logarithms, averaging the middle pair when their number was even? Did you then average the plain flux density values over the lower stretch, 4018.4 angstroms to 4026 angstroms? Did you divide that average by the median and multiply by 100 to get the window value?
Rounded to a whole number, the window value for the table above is 2036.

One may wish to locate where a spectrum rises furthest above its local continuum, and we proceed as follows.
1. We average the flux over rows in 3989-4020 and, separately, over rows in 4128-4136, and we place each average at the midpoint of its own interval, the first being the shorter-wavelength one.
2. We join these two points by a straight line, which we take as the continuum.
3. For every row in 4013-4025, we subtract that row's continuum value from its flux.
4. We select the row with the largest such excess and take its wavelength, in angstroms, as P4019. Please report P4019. 4019.75 angstroms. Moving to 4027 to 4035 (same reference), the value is 4027.16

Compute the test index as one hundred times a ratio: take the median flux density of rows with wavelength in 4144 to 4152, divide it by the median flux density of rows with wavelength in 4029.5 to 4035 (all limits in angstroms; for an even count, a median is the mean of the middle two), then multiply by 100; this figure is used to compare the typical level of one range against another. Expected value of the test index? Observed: 119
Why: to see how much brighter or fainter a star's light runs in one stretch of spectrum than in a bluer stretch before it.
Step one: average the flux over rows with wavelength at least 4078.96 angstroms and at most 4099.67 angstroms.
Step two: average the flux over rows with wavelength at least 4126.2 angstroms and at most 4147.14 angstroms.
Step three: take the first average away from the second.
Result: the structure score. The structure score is -0.40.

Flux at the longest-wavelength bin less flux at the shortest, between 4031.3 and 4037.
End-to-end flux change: 3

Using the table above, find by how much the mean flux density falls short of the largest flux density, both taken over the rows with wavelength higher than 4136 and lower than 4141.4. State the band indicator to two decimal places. 0.89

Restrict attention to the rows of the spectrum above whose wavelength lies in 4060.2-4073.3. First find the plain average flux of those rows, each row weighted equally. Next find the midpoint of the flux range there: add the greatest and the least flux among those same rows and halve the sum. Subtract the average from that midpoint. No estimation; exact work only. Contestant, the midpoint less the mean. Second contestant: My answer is -1.4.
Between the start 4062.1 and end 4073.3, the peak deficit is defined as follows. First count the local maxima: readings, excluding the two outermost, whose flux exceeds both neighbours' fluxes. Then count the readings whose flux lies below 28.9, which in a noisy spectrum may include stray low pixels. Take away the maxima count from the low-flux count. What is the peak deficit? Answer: 7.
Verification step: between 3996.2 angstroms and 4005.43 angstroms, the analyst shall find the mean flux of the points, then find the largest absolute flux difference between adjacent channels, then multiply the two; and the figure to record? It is 146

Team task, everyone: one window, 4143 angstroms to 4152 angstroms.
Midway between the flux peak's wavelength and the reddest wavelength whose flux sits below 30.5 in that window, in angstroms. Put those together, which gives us 4149.5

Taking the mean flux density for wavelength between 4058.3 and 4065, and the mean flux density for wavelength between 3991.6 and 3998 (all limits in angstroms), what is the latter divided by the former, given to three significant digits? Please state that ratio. 1.02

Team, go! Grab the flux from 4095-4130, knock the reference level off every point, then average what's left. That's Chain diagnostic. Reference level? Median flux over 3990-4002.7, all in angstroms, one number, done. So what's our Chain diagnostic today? 1.0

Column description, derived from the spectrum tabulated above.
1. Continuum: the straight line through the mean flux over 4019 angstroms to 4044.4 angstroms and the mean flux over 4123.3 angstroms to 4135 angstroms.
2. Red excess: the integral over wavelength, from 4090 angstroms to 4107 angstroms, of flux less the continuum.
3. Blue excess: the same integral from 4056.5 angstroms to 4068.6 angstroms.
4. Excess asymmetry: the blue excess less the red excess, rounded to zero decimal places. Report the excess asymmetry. 7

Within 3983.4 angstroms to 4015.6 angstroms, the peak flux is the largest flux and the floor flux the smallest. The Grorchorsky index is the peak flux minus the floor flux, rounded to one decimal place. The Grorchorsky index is 7.8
